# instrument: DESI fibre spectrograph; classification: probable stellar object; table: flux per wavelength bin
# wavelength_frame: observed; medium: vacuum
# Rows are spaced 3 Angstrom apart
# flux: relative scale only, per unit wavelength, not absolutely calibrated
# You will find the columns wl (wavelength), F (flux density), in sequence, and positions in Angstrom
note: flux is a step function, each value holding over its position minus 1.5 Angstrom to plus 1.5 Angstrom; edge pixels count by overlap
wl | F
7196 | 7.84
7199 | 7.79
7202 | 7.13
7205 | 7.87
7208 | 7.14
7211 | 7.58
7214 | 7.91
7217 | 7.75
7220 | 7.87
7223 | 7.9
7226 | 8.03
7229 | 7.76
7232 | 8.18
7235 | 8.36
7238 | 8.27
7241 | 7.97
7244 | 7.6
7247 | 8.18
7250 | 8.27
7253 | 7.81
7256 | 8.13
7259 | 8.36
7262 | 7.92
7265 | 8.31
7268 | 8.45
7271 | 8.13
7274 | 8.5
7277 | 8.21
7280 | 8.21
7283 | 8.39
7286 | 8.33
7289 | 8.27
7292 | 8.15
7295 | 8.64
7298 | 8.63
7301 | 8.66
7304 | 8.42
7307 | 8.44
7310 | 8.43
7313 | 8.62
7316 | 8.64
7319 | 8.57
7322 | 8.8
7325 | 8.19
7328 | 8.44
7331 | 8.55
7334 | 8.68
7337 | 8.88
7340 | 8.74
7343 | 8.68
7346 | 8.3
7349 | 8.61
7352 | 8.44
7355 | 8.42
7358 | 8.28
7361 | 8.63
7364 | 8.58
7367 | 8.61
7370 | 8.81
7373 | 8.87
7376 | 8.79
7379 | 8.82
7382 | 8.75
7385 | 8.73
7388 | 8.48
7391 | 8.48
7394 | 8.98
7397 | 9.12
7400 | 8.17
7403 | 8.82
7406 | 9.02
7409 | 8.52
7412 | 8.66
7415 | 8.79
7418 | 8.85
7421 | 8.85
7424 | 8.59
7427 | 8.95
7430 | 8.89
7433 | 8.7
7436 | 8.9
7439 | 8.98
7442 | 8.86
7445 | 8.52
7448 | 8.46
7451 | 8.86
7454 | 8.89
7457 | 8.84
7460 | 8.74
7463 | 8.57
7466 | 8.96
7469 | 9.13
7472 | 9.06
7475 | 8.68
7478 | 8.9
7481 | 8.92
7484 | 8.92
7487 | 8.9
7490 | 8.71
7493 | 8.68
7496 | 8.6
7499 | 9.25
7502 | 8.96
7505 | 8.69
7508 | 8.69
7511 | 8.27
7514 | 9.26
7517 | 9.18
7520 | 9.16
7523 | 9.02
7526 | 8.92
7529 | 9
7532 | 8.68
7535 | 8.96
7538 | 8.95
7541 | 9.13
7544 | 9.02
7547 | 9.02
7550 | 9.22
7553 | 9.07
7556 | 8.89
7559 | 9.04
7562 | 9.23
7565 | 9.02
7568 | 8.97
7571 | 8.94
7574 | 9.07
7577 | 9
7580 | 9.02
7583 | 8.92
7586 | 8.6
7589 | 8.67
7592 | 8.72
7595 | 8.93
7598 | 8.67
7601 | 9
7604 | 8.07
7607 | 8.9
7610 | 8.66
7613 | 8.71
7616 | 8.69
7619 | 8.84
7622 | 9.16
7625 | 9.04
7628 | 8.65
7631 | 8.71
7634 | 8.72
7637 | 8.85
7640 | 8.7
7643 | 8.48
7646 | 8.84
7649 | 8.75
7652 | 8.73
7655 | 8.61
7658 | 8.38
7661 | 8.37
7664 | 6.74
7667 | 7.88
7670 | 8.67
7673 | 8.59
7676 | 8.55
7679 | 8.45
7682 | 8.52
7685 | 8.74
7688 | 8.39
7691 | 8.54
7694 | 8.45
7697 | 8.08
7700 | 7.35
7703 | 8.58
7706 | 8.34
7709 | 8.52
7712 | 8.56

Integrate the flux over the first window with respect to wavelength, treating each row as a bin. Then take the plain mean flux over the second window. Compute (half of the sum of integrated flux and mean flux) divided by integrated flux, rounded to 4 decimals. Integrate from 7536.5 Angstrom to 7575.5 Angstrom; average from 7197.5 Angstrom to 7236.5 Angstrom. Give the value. 0.5110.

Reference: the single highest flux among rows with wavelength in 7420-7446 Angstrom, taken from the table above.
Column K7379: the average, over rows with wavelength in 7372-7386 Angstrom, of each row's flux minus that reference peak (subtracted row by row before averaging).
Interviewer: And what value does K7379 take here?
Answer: -0.19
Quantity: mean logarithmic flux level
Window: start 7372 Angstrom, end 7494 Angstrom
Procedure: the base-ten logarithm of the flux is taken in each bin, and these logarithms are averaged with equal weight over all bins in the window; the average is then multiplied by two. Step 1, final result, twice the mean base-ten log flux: 1.89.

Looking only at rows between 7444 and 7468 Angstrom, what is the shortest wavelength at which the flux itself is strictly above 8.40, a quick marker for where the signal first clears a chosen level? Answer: 7445 Angstrom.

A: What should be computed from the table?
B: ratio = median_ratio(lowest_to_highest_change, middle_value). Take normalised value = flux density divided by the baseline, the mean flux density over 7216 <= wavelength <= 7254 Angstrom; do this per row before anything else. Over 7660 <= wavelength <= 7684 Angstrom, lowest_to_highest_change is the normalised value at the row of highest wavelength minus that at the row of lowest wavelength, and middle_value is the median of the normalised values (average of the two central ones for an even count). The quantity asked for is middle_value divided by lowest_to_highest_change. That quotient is 57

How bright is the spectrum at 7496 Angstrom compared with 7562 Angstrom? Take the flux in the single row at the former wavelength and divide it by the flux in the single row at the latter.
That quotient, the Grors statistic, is 0.93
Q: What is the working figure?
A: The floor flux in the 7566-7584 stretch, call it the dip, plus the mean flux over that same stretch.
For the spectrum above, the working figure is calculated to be 17.9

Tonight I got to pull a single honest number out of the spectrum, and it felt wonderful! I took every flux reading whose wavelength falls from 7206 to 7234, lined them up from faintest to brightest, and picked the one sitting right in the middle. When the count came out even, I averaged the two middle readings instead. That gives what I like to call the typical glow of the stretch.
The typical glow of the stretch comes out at 7.87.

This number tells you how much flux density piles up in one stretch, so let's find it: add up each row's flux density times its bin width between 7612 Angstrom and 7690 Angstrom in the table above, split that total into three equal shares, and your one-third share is 223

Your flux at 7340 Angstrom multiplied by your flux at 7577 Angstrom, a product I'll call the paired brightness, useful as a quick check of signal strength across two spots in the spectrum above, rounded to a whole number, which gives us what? 79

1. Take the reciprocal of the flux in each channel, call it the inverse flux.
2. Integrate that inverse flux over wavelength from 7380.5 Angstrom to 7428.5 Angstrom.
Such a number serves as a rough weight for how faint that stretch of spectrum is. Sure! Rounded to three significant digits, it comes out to 5.50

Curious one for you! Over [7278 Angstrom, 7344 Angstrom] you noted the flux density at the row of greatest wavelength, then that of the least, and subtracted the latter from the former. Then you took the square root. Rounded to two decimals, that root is 0.69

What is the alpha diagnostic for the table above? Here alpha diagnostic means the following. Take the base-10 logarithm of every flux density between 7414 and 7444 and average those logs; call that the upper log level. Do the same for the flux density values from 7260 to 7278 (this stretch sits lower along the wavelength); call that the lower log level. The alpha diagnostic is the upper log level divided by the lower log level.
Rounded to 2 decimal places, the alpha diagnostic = 1.03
